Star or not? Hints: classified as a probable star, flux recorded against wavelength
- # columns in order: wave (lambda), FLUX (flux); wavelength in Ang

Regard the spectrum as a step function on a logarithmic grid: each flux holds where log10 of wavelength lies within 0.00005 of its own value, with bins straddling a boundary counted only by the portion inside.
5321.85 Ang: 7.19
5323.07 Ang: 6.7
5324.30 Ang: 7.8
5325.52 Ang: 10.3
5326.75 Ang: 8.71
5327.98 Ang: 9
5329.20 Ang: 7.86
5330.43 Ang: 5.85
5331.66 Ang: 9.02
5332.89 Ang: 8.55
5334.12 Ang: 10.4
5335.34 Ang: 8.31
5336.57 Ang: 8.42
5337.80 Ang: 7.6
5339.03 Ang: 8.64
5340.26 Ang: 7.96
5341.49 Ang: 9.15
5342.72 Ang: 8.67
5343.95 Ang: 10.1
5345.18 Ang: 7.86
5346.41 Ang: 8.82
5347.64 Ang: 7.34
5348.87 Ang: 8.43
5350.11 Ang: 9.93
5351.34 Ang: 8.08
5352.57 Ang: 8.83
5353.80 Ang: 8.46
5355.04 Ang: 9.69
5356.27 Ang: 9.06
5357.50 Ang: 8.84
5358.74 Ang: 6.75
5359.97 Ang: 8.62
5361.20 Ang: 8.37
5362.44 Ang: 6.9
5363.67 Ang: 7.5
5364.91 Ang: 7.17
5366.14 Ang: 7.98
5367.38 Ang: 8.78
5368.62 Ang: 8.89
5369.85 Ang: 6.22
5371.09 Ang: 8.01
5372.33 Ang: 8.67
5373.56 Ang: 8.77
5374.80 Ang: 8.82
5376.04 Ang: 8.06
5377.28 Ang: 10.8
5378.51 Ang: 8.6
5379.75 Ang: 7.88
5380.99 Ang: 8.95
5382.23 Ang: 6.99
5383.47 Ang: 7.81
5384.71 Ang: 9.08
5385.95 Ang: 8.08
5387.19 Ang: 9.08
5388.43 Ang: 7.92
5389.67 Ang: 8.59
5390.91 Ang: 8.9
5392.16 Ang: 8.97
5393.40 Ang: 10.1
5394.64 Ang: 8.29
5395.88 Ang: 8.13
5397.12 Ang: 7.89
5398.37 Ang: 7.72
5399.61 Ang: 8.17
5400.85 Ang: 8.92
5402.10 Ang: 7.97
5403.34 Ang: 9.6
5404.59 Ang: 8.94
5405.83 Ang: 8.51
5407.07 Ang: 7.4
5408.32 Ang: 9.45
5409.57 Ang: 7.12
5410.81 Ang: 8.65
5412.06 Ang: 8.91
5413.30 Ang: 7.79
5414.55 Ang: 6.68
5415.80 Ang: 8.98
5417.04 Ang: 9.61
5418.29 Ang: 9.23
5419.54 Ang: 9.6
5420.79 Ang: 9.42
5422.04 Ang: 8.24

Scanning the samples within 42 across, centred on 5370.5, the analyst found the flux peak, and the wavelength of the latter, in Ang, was 5377.28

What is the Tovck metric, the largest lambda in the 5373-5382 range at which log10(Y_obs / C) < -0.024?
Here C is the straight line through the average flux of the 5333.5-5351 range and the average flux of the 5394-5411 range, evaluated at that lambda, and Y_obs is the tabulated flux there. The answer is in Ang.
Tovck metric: 5379.75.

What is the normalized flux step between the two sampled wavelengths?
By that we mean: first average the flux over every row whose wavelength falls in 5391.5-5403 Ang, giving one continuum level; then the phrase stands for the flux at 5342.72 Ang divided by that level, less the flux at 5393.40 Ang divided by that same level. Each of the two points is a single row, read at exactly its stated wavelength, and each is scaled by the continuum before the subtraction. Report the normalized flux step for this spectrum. -0.17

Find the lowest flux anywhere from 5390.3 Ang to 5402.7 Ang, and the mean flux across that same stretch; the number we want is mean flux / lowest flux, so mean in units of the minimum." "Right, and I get 1.10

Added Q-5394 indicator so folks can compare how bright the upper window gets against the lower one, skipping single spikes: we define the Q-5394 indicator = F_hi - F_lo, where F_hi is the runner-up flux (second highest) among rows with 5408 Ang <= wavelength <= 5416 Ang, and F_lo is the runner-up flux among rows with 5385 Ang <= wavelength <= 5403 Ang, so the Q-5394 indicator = -0.10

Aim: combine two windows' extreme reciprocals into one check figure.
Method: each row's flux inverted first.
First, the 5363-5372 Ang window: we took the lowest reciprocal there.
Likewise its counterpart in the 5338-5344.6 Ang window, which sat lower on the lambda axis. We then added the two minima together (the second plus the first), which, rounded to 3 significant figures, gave 0.211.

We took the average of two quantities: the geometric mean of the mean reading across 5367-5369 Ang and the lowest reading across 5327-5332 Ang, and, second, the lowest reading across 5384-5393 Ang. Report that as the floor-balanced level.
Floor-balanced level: 7.6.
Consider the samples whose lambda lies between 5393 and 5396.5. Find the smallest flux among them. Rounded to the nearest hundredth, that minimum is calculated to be 8.13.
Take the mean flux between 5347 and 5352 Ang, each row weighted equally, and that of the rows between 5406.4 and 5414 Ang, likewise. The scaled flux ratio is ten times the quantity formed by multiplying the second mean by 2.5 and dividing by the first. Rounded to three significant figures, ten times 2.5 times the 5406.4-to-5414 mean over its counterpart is 24.3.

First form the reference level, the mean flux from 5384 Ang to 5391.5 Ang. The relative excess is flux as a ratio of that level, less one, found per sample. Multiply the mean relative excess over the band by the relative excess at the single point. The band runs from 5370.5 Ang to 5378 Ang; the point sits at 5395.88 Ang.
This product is -0.0016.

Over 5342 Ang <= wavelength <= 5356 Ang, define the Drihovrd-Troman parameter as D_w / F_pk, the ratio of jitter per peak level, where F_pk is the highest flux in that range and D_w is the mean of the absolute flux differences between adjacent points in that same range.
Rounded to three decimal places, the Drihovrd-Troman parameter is 0.128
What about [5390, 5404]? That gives 0.073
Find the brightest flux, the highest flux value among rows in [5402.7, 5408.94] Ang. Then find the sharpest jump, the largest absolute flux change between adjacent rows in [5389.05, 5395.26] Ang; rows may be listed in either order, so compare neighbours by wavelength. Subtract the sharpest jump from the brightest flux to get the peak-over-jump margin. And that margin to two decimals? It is 7.79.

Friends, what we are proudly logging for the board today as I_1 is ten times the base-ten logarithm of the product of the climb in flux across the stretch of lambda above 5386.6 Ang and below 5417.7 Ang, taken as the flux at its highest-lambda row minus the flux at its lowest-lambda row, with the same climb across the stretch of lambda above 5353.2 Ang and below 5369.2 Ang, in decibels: -6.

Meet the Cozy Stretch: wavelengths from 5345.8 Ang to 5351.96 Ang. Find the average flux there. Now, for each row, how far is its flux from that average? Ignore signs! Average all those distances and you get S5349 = 0.68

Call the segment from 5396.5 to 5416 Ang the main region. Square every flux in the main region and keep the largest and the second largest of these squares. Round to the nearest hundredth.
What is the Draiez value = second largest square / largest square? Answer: 0.97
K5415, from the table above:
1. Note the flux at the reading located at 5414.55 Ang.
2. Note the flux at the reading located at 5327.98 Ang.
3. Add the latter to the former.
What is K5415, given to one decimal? 15.7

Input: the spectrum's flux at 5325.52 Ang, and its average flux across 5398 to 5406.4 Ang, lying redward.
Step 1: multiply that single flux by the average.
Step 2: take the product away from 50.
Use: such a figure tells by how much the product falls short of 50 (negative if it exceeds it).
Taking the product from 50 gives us -38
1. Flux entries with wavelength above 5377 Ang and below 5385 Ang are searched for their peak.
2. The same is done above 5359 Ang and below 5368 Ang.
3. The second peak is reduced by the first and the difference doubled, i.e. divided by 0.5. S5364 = -4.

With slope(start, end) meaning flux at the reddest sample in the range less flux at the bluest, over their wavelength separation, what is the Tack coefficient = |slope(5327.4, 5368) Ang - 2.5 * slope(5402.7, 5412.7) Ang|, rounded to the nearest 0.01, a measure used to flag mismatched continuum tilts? 0.19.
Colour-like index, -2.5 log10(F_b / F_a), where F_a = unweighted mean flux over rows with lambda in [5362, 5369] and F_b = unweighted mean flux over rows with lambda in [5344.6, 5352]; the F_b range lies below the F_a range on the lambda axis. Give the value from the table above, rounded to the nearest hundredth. -0.07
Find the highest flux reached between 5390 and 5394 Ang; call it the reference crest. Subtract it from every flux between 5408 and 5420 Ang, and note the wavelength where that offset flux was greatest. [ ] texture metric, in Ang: 5417.04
